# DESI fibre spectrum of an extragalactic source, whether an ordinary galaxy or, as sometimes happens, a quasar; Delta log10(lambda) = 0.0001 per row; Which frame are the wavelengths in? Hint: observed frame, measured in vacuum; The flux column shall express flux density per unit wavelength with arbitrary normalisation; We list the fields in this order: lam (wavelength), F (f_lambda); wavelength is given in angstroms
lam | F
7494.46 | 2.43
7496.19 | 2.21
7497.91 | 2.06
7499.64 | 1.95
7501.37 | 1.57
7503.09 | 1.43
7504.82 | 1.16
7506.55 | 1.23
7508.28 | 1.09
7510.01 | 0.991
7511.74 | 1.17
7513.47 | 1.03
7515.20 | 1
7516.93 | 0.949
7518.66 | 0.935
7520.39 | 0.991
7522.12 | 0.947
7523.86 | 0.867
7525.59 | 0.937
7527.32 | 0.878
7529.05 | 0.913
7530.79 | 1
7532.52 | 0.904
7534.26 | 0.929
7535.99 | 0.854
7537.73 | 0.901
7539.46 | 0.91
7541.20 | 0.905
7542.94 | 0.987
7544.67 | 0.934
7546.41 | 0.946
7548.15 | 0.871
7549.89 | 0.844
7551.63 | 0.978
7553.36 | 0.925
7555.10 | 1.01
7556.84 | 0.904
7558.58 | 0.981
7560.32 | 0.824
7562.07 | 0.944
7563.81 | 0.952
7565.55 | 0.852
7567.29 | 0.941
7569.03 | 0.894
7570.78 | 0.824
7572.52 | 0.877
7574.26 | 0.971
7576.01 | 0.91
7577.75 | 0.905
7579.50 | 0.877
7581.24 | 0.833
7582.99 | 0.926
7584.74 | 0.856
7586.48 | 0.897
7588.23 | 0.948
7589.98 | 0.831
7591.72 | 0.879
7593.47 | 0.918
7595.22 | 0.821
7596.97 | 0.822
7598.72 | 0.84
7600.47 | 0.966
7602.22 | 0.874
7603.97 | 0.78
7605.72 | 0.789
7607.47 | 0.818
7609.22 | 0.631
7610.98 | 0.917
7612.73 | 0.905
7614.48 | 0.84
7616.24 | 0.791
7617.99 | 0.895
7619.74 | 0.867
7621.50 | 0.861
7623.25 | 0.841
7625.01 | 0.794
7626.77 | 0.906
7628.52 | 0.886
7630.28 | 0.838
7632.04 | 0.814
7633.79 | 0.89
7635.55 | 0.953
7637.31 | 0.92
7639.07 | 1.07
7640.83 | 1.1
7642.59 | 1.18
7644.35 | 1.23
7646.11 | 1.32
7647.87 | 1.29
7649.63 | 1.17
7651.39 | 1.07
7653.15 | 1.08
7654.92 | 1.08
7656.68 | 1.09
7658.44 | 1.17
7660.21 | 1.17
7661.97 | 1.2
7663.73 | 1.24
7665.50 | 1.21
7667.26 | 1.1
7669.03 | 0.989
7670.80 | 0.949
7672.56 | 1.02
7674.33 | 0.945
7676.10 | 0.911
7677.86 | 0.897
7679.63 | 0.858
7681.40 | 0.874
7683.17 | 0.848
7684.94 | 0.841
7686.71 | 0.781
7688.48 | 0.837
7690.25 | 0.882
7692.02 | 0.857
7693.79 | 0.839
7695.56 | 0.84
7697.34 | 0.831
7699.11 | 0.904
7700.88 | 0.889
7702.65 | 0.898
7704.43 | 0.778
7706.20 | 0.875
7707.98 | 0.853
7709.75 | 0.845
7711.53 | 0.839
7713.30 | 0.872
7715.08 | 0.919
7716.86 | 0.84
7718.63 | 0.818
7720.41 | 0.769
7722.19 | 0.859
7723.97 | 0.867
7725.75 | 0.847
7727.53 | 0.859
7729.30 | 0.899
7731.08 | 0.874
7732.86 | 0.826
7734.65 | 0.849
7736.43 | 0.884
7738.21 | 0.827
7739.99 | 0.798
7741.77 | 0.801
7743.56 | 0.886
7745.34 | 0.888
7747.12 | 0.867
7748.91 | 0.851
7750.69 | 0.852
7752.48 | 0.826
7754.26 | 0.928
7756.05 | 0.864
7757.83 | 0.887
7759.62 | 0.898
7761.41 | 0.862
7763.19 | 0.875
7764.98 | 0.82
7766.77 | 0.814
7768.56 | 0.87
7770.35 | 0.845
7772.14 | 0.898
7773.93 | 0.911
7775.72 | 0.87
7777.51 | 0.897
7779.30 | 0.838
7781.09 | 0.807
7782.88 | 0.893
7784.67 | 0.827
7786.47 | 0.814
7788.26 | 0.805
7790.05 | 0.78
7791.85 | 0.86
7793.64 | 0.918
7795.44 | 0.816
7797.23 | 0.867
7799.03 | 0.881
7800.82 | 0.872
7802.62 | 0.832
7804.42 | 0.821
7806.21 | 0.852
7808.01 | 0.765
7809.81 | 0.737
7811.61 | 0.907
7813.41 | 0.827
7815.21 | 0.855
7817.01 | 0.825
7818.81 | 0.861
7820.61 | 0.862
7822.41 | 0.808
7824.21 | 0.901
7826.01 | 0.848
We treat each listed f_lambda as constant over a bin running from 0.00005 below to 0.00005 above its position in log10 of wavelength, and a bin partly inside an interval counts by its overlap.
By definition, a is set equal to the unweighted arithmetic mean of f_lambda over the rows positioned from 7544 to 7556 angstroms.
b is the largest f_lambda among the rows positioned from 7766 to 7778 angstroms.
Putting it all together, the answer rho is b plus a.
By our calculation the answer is 1.84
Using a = 0.93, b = 0.911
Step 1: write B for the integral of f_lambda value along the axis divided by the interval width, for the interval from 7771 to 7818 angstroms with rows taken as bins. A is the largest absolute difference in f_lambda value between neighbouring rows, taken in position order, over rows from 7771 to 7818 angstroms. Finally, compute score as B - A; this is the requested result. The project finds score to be 0.675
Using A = 0.17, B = 0.85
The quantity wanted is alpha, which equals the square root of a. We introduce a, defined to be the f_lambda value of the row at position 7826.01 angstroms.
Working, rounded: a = 0.848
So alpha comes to 0.921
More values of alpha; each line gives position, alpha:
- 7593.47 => 0.958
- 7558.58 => 0.990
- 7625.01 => 0.891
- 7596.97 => 0.907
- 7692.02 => 0.926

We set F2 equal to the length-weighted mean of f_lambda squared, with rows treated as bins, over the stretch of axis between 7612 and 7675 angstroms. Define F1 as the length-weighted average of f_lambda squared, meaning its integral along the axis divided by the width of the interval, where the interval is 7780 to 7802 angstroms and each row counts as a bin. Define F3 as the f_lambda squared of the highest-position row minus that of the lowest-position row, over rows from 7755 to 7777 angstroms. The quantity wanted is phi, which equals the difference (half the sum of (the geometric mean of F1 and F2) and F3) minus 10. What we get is -9.56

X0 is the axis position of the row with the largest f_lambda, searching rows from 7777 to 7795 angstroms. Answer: 7793.64 angstroms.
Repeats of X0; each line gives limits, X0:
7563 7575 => 7574.26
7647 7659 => 7647.87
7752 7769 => 7754.26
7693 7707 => 7699.11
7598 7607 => 7600.47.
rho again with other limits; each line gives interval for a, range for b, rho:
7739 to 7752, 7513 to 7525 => 1.88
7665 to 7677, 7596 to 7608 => 1.98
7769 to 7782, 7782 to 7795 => 1.78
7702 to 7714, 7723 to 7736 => 1.75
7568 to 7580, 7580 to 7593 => 1.84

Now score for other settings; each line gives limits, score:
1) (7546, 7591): 0.747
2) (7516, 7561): 0.768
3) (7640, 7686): 0.949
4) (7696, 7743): 0.731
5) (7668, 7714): 0.756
